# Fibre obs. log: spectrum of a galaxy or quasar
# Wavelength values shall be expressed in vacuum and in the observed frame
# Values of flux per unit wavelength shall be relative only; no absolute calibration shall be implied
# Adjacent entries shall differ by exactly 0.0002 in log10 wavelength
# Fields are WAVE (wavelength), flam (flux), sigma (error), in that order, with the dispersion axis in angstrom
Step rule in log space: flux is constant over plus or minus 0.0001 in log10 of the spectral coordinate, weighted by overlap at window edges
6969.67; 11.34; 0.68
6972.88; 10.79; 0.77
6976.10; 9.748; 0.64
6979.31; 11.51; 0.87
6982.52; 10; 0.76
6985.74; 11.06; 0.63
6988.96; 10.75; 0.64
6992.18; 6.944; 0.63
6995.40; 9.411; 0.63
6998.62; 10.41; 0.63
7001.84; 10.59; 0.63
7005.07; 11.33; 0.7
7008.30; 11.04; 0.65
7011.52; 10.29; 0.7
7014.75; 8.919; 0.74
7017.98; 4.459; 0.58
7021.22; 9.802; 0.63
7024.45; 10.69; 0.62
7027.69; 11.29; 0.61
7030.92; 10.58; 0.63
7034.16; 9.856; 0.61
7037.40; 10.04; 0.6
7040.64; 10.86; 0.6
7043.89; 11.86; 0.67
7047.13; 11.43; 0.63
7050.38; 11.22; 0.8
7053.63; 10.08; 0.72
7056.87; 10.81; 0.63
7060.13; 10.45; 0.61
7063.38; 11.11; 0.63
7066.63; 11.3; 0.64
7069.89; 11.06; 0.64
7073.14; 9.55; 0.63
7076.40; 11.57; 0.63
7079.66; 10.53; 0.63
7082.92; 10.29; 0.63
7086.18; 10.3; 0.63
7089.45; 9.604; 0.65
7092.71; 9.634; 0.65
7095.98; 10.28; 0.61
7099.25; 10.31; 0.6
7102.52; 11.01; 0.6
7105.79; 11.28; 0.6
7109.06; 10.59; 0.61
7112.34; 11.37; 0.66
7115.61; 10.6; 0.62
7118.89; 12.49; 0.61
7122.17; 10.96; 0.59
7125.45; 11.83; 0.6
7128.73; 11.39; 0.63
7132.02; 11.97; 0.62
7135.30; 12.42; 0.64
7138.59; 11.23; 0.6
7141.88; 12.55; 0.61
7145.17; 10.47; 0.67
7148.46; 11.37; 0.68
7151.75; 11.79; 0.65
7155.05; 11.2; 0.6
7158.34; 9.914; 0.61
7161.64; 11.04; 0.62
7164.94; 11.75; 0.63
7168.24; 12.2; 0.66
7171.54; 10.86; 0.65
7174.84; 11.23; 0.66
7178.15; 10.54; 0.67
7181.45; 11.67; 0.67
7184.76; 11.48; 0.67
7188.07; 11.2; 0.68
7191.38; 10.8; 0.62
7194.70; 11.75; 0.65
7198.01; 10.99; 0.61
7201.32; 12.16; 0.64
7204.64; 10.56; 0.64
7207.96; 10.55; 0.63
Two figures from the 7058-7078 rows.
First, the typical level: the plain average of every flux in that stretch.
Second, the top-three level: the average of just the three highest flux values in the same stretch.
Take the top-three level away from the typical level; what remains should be -0.49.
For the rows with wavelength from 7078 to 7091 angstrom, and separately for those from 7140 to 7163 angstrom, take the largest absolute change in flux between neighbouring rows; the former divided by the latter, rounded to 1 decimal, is 0.3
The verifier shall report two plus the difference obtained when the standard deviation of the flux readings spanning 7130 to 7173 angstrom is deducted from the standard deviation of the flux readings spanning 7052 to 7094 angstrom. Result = 1.9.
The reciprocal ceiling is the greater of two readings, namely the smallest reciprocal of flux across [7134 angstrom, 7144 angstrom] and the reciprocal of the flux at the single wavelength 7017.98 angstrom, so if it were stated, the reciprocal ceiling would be 0.224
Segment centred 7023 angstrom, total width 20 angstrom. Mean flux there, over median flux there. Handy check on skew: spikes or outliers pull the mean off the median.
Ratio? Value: 0.91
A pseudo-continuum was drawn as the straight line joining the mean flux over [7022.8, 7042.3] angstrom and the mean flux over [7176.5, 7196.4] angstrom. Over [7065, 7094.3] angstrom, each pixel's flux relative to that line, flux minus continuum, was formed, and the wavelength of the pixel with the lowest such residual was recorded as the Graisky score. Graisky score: 7089.45 angstrom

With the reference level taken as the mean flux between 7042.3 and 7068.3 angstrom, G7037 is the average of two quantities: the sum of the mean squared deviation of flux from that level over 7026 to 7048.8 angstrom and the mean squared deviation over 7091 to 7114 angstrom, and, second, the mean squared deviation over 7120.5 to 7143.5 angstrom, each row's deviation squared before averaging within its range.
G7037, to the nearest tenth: 0.9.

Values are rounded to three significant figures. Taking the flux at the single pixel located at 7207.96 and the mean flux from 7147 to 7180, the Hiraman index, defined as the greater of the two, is 11.2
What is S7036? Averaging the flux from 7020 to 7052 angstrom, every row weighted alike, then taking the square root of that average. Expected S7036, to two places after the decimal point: 3.28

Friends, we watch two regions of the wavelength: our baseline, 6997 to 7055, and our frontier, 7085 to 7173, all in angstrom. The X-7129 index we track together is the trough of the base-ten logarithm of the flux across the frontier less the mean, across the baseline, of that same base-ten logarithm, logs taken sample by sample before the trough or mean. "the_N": -0.021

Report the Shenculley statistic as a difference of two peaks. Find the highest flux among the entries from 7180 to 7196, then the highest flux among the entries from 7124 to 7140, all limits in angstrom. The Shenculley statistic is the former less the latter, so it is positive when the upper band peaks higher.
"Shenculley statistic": -0.7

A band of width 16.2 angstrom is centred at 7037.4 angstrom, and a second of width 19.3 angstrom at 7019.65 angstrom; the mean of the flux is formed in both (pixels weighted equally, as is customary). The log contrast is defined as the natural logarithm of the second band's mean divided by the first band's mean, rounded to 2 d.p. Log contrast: -0.14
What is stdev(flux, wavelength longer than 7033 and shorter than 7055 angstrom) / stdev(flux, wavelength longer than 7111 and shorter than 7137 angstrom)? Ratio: 1.2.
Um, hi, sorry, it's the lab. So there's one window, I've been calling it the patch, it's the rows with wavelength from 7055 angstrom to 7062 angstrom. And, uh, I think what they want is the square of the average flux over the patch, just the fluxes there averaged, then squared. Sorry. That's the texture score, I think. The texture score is 113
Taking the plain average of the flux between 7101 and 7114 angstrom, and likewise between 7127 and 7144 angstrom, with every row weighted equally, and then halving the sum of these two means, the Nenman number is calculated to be 11.5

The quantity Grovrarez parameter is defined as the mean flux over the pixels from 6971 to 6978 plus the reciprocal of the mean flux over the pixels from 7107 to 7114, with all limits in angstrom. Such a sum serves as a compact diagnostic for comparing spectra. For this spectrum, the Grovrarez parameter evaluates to 10.4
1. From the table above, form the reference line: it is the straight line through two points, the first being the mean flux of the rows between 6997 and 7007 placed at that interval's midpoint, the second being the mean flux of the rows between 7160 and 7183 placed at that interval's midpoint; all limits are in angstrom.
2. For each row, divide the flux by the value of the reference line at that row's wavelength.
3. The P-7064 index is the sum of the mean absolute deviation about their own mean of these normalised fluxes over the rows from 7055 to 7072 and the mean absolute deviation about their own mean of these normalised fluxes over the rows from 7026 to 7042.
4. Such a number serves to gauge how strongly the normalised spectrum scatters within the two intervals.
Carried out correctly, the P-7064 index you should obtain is 0.065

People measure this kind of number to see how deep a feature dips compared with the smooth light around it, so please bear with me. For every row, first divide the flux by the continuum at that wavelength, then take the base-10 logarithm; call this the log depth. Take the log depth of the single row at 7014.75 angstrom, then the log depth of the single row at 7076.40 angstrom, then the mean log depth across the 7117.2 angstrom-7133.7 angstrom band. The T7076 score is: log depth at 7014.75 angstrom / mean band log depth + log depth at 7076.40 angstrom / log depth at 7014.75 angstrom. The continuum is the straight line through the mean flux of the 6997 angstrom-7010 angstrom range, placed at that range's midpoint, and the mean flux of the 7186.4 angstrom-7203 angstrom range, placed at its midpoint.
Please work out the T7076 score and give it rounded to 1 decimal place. -4.5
